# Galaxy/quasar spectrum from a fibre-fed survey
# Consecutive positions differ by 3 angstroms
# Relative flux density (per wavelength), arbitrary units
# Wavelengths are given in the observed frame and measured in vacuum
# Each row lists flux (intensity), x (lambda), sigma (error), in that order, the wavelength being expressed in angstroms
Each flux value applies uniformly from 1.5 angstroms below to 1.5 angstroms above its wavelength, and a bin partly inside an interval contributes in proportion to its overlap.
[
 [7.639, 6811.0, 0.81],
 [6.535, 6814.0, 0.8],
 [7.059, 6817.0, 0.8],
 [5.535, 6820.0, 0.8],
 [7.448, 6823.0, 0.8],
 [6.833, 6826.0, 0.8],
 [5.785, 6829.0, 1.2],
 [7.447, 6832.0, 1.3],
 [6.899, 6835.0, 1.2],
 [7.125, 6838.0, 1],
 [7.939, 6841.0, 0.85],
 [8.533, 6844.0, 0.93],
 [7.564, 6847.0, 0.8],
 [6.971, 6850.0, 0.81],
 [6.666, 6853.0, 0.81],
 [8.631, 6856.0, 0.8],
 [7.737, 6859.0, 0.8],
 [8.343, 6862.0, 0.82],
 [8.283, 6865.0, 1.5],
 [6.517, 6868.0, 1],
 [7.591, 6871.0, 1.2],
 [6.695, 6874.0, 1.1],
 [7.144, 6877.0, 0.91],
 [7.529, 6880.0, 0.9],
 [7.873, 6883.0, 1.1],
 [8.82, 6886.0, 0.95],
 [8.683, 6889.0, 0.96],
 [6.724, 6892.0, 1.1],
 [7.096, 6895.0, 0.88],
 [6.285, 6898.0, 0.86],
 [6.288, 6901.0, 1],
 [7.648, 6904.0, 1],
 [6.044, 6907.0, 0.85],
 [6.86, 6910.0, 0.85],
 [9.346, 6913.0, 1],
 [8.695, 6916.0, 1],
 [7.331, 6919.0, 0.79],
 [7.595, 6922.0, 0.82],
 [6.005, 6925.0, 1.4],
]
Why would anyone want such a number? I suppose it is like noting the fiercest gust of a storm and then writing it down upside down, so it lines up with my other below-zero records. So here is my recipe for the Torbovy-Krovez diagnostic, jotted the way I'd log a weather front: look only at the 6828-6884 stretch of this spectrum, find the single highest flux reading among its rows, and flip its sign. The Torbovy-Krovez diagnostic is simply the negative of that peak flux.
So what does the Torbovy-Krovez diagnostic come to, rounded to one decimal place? -8.6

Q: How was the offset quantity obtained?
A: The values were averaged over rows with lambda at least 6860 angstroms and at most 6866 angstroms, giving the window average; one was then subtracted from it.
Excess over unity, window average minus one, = 7.3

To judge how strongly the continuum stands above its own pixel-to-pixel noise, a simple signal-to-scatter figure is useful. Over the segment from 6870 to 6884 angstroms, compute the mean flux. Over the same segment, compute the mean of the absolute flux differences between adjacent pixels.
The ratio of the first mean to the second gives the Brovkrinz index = 14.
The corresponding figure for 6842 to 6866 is 10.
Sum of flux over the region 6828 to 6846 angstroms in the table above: 44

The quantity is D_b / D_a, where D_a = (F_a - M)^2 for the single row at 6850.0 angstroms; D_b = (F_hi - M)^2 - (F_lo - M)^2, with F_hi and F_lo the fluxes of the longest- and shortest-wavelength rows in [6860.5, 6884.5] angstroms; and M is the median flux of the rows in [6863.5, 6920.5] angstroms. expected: -5.6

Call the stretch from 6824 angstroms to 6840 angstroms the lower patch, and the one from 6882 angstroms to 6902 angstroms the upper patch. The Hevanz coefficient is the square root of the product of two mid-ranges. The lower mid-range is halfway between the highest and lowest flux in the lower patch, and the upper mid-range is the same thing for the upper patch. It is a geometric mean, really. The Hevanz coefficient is 7.07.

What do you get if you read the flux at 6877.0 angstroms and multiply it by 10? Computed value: 71.4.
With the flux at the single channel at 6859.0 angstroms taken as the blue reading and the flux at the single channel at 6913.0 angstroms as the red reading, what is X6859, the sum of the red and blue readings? 17.1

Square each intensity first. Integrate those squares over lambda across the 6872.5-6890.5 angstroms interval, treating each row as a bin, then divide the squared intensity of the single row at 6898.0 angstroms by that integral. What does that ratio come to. 0.036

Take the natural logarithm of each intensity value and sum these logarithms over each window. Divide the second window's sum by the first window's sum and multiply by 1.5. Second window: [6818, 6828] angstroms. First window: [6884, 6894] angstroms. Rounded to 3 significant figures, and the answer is 1.36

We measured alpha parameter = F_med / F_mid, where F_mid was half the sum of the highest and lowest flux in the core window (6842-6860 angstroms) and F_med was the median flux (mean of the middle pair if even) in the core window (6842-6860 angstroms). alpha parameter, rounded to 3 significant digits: 1.00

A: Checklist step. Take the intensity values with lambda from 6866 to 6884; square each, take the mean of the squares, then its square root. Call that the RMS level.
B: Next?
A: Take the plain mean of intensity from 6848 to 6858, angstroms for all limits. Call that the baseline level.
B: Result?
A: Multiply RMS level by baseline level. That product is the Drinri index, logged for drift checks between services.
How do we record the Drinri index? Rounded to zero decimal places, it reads 54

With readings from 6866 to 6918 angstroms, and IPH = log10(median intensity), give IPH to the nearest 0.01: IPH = 0.85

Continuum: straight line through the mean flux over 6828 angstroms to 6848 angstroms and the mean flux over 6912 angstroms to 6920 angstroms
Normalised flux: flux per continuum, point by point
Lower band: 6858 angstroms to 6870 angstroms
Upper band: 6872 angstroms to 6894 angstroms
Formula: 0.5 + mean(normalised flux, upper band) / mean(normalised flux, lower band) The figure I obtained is 1.45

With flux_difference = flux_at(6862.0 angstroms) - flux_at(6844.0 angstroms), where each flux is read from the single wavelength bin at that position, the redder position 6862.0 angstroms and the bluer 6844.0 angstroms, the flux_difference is -0.19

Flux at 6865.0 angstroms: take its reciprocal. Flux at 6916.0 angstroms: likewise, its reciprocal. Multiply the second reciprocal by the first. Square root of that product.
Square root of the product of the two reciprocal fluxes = 0.118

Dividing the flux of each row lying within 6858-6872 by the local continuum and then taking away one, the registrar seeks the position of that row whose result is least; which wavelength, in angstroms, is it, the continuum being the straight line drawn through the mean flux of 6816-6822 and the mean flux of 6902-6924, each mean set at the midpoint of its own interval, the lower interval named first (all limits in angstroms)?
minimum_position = 6868.0 angstroms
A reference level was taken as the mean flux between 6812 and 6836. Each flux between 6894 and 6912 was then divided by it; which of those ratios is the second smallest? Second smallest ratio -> 0.94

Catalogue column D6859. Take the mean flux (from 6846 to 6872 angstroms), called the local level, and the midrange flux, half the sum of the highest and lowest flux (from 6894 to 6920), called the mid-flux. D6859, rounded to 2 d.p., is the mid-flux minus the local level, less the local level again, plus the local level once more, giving 0.11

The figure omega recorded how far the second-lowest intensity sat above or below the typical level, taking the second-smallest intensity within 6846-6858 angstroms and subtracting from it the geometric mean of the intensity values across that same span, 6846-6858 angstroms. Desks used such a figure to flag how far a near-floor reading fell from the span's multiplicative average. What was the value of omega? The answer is -0.45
